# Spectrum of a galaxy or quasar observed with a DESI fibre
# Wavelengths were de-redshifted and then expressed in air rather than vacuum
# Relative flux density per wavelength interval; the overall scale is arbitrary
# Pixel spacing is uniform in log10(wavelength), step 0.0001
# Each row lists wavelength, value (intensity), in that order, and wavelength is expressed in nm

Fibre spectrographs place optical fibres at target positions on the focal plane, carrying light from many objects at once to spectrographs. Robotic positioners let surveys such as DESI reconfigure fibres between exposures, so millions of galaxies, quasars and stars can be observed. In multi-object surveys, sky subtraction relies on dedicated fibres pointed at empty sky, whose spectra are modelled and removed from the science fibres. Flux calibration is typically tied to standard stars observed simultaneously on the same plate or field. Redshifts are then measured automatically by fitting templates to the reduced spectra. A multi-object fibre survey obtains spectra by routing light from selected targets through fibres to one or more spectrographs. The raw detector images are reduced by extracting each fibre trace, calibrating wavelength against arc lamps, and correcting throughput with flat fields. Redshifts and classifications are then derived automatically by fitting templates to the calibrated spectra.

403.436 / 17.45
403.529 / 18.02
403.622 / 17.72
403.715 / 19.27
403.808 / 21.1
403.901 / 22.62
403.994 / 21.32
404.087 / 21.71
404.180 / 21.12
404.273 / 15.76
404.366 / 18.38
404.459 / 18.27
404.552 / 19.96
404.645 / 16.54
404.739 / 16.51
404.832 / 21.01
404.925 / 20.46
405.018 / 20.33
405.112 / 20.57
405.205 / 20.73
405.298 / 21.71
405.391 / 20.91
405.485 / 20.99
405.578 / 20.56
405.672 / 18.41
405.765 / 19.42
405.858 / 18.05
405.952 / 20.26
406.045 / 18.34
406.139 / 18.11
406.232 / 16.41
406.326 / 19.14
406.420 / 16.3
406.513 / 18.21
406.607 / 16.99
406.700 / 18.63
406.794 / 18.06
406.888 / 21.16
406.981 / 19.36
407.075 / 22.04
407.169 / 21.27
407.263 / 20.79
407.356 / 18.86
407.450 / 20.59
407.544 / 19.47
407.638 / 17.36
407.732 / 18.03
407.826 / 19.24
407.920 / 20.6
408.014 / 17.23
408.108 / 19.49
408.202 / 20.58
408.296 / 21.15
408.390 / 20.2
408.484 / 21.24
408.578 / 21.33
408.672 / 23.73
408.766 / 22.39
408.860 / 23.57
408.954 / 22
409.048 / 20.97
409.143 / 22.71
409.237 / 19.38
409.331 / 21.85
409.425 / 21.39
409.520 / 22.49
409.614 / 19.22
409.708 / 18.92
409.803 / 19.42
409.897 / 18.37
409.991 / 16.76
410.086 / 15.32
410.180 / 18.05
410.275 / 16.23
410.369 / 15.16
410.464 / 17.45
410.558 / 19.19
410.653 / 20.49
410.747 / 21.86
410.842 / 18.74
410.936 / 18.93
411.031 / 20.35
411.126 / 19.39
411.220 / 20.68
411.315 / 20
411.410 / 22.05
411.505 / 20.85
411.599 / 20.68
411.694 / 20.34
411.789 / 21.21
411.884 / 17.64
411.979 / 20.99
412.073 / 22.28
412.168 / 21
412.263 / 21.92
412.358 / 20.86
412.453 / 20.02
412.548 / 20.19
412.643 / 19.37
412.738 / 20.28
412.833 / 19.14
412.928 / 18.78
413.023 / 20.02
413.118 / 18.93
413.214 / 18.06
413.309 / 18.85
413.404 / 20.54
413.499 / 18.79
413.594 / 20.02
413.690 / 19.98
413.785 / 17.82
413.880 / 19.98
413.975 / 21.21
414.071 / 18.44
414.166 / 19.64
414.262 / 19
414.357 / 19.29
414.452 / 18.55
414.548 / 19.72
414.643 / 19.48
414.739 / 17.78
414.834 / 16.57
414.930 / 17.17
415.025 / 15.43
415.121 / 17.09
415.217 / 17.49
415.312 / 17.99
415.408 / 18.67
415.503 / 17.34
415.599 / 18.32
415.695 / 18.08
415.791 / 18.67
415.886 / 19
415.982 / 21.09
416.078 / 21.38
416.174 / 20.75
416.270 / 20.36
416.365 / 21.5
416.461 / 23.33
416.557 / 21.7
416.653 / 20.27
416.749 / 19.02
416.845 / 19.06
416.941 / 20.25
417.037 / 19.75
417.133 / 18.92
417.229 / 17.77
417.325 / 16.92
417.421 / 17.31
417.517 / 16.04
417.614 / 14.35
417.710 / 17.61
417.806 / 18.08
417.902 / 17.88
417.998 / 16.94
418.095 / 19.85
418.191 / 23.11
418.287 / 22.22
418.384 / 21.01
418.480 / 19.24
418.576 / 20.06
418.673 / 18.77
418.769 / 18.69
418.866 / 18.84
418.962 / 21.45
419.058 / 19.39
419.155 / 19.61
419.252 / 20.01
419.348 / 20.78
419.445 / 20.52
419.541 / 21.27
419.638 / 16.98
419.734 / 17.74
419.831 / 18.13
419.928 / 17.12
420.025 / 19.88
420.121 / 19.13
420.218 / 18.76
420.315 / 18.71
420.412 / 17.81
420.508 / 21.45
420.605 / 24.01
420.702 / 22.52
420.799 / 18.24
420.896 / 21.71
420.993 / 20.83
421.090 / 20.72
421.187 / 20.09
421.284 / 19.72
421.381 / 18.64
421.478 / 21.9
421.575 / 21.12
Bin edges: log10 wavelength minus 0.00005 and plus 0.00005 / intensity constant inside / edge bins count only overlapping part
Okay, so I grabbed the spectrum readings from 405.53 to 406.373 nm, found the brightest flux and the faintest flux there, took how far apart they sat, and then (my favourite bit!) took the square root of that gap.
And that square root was 2.0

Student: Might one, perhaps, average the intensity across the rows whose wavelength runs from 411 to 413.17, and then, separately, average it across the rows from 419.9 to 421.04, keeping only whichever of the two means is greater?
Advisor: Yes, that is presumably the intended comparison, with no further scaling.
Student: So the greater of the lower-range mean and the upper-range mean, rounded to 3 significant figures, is 20.3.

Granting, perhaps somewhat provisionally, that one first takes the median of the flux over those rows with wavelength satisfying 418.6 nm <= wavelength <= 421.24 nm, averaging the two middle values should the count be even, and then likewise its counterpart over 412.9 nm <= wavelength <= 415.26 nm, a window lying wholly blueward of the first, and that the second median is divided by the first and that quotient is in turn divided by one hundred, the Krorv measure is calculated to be 0.0096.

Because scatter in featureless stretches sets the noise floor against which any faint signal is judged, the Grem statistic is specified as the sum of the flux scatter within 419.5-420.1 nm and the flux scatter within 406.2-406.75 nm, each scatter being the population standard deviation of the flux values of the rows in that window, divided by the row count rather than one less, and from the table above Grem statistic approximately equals 2.66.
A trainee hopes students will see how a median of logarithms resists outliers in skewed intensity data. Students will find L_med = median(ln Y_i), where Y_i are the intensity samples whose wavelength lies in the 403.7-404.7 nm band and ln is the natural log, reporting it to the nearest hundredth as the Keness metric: 2.99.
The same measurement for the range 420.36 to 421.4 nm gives 3.03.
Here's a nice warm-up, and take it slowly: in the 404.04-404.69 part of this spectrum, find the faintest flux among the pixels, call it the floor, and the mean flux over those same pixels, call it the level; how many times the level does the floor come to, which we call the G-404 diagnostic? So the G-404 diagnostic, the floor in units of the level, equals 0.84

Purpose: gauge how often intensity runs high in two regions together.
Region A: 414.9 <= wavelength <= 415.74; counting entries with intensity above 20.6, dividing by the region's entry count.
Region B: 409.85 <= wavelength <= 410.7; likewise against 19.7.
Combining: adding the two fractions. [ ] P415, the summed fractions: 0.11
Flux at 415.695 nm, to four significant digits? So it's 18.08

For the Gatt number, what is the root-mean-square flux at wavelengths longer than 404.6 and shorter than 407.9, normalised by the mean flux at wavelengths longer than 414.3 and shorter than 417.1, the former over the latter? 1.01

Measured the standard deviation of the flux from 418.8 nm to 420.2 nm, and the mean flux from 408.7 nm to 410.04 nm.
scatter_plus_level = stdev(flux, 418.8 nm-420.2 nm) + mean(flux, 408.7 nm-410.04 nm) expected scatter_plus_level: 22.1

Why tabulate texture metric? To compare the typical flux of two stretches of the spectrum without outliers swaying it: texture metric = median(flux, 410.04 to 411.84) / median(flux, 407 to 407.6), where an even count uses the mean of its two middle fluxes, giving 0.97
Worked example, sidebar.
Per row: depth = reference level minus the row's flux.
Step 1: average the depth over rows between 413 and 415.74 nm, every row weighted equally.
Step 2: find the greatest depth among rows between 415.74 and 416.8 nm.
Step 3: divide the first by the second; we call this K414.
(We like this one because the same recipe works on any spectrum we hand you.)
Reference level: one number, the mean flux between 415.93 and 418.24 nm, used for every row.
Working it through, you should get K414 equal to 1.1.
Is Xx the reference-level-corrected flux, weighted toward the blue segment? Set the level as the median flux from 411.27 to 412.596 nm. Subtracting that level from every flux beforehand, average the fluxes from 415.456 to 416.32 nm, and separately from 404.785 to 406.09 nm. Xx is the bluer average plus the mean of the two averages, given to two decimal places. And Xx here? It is -1.80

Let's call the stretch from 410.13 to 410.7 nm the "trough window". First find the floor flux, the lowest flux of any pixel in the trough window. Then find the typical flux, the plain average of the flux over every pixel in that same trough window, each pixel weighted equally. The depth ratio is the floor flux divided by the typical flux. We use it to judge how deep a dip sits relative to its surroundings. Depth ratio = 0.854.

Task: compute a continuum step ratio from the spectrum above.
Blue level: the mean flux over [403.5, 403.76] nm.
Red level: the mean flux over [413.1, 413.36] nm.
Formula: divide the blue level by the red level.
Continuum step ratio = 0.99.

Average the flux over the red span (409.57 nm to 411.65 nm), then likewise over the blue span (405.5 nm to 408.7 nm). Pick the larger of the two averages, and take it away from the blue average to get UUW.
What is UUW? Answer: 0.00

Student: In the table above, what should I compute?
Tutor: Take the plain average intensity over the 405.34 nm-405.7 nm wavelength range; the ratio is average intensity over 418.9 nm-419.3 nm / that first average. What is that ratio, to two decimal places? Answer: 0.99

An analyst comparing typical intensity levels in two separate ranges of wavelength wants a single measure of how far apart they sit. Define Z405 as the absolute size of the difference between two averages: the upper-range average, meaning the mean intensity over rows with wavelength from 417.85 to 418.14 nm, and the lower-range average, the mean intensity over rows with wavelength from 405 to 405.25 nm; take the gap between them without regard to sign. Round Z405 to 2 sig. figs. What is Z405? 2.3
